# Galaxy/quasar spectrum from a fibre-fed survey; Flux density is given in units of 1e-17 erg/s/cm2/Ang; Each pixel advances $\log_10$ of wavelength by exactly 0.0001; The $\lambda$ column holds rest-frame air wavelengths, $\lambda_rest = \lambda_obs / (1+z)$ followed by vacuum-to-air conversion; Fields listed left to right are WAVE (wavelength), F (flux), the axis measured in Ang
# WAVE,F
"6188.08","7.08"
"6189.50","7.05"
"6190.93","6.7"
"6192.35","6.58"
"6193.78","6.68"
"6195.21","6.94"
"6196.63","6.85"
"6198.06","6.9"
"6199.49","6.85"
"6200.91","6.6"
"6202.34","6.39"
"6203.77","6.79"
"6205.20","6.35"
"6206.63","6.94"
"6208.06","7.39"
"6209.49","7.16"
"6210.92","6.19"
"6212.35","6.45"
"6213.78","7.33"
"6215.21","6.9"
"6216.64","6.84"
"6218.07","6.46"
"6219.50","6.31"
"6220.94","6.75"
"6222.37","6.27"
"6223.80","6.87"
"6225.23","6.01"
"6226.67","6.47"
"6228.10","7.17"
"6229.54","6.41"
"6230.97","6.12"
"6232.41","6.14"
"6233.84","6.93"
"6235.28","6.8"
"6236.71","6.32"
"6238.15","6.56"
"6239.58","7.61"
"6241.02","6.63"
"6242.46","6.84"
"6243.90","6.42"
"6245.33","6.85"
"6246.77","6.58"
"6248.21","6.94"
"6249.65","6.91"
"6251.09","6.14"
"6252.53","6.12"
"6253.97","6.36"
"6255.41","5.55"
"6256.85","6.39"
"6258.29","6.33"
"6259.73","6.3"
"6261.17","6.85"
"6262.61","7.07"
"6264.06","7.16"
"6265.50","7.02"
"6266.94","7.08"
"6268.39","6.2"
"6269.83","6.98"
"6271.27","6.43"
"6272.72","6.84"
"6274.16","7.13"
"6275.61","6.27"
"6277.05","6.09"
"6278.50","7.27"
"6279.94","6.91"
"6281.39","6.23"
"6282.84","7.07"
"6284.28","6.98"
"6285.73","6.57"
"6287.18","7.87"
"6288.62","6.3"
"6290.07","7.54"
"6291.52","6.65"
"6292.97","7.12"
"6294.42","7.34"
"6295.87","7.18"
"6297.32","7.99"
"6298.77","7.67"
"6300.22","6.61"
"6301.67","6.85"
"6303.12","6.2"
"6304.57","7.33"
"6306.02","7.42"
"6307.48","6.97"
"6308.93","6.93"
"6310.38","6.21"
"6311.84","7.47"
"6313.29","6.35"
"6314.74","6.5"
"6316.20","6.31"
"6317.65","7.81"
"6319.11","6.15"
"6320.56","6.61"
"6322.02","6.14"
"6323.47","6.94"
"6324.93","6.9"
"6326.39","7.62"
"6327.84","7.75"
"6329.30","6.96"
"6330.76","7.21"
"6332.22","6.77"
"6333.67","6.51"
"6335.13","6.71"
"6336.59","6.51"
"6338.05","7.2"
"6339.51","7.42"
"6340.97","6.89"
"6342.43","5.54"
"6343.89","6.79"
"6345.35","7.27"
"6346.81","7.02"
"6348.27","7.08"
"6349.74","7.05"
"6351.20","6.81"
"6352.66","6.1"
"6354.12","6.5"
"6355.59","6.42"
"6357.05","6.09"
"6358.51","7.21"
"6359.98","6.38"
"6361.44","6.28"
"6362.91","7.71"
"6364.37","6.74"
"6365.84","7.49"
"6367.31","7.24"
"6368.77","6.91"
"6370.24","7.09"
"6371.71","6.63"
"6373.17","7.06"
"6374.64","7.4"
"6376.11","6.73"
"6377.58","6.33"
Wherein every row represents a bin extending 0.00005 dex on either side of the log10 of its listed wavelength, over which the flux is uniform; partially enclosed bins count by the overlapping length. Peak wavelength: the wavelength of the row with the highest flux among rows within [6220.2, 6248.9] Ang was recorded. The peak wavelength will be 6239.58 Ang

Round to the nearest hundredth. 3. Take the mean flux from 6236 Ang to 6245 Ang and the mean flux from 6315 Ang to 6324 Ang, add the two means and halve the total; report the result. 6.69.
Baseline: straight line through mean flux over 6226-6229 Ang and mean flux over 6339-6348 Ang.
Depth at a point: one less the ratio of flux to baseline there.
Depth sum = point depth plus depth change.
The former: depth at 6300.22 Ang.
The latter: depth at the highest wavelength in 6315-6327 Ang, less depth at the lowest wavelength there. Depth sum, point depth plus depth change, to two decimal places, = -0.16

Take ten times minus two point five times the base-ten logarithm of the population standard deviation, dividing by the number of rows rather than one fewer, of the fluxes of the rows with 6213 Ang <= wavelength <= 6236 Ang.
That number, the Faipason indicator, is 10.5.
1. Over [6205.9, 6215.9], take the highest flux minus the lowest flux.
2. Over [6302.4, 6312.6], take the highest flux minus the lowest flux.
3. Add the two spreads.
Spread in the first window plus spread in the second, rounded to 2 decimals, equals 2.47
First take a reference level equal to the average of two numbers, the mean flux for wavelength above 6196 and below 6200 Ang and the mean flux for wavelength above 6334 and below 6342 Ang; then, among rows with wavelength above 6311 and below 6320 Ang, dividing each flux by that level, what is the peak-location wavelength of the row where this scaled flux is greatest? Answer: 6317.65 Ang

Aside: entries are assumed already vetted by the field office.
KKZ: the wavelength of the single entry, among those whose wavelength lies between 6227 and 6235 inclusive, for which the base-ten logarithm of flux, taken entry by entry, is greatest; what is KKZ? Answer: 6228.10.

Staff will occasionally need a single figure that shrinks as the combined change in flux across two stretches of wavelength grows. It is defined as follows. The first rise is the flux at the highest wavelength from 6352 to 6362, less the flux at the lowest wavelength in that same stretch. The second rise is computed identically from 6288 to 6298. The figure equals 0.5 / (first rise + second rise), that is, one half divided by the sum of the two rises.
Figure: 0.3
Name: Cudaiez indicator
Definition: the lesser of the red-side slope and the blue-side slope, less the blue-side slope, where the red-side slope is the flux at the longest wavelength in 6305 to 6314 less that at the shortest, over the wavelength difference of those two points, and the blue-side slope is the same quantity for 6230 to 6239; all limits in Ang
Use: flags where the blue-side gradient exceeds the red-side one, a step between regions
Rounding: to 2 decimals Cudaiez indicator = -0.21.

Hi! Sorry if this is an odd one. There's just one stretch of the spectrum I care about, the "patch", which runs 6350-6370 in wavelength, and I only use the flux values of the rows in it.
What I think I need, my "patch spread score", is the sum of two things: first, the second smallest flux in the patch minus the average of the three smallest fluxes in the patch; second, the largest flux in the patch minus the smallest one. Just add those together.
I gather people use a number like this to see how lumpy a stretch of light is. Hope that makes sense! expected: 1.56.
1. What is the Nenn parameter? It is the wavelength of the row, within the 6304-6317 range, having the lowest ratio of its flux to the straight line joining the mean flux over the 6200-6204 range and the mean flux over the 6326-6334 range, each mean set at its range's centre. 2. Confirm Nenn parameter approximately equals 6310.38 Ang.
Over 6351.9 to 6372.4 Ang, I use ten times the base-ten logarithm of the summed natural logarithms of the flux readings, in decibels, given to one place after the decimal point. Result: 14.3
